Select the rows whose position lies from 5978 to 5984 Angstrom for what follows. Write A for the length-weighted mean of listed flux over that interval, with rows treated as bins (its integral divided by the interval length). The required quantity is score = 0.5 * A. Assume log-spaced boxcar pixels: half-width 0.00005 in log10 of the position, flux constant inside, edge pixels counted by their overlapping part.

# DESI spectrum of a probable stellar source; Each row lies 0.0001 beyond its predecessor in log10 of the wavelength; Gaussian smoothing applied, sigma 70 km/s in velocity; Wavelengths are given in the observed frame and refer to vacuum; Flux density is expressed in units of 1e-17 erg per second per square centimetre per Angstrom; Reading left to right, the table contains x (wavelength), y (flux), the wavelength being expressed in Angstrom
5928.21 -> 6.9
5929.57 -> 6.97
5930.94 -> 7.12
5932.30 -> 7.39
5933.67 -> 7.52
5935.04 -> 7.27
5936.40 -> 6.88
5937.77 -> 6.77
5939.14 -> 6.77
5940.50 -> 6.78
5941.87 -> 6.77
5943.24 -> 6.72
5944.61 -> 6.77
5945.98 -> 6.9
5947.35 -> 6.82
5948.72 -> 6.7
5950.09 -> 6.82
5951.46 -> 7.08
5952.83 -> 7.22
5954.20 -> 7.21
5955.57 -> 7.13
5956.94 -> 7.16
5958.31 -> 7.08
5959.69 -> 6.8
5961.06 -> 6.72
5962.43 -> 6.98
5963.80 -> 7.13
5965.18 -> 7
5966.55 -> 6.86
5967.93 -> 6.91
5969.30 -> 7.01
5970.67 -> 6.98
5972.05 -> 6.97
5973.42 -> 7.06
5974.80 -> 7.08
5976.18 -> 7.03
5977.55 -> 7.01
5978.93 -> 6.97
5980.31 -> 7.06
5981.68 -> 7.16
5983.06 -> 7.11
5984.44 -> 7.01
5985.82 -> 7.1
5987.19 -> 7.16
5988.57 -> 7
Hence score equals 3.53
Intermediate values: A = 7.06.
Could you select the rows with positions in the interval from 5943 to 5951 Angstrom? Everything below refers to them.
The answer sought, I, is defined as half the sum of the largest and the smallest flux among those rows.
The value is 6.80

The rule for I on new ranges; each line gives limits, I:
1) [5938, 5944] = 6.75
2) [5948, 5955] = 6.96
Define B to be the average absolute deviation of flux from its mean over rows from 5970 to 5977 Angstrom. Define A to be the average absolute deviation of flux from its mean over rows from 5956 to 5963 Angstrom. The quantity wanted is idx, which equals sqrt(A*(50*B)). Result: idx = 0.5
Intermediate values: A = 0.150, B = 0.04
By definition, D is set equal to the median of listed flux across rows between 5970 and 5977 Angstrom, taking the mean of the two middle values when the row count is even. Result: 7.03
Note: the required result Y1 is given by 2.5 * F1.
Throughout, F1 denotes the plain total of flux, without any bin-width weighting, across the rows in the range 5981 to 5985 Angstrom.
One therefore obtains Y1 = 53.2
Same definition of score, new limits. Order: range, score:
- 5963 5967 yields 3.50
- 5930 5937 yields 3.62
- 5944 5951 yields 3.40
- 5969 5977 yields 3.51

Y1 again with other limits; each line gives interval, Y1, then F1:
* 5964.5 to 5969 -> 51.9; 20.8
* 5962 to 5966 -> 52.8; 21.1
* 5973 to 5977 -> 52.9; 21.2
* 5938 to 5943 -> 50.8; 20.3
